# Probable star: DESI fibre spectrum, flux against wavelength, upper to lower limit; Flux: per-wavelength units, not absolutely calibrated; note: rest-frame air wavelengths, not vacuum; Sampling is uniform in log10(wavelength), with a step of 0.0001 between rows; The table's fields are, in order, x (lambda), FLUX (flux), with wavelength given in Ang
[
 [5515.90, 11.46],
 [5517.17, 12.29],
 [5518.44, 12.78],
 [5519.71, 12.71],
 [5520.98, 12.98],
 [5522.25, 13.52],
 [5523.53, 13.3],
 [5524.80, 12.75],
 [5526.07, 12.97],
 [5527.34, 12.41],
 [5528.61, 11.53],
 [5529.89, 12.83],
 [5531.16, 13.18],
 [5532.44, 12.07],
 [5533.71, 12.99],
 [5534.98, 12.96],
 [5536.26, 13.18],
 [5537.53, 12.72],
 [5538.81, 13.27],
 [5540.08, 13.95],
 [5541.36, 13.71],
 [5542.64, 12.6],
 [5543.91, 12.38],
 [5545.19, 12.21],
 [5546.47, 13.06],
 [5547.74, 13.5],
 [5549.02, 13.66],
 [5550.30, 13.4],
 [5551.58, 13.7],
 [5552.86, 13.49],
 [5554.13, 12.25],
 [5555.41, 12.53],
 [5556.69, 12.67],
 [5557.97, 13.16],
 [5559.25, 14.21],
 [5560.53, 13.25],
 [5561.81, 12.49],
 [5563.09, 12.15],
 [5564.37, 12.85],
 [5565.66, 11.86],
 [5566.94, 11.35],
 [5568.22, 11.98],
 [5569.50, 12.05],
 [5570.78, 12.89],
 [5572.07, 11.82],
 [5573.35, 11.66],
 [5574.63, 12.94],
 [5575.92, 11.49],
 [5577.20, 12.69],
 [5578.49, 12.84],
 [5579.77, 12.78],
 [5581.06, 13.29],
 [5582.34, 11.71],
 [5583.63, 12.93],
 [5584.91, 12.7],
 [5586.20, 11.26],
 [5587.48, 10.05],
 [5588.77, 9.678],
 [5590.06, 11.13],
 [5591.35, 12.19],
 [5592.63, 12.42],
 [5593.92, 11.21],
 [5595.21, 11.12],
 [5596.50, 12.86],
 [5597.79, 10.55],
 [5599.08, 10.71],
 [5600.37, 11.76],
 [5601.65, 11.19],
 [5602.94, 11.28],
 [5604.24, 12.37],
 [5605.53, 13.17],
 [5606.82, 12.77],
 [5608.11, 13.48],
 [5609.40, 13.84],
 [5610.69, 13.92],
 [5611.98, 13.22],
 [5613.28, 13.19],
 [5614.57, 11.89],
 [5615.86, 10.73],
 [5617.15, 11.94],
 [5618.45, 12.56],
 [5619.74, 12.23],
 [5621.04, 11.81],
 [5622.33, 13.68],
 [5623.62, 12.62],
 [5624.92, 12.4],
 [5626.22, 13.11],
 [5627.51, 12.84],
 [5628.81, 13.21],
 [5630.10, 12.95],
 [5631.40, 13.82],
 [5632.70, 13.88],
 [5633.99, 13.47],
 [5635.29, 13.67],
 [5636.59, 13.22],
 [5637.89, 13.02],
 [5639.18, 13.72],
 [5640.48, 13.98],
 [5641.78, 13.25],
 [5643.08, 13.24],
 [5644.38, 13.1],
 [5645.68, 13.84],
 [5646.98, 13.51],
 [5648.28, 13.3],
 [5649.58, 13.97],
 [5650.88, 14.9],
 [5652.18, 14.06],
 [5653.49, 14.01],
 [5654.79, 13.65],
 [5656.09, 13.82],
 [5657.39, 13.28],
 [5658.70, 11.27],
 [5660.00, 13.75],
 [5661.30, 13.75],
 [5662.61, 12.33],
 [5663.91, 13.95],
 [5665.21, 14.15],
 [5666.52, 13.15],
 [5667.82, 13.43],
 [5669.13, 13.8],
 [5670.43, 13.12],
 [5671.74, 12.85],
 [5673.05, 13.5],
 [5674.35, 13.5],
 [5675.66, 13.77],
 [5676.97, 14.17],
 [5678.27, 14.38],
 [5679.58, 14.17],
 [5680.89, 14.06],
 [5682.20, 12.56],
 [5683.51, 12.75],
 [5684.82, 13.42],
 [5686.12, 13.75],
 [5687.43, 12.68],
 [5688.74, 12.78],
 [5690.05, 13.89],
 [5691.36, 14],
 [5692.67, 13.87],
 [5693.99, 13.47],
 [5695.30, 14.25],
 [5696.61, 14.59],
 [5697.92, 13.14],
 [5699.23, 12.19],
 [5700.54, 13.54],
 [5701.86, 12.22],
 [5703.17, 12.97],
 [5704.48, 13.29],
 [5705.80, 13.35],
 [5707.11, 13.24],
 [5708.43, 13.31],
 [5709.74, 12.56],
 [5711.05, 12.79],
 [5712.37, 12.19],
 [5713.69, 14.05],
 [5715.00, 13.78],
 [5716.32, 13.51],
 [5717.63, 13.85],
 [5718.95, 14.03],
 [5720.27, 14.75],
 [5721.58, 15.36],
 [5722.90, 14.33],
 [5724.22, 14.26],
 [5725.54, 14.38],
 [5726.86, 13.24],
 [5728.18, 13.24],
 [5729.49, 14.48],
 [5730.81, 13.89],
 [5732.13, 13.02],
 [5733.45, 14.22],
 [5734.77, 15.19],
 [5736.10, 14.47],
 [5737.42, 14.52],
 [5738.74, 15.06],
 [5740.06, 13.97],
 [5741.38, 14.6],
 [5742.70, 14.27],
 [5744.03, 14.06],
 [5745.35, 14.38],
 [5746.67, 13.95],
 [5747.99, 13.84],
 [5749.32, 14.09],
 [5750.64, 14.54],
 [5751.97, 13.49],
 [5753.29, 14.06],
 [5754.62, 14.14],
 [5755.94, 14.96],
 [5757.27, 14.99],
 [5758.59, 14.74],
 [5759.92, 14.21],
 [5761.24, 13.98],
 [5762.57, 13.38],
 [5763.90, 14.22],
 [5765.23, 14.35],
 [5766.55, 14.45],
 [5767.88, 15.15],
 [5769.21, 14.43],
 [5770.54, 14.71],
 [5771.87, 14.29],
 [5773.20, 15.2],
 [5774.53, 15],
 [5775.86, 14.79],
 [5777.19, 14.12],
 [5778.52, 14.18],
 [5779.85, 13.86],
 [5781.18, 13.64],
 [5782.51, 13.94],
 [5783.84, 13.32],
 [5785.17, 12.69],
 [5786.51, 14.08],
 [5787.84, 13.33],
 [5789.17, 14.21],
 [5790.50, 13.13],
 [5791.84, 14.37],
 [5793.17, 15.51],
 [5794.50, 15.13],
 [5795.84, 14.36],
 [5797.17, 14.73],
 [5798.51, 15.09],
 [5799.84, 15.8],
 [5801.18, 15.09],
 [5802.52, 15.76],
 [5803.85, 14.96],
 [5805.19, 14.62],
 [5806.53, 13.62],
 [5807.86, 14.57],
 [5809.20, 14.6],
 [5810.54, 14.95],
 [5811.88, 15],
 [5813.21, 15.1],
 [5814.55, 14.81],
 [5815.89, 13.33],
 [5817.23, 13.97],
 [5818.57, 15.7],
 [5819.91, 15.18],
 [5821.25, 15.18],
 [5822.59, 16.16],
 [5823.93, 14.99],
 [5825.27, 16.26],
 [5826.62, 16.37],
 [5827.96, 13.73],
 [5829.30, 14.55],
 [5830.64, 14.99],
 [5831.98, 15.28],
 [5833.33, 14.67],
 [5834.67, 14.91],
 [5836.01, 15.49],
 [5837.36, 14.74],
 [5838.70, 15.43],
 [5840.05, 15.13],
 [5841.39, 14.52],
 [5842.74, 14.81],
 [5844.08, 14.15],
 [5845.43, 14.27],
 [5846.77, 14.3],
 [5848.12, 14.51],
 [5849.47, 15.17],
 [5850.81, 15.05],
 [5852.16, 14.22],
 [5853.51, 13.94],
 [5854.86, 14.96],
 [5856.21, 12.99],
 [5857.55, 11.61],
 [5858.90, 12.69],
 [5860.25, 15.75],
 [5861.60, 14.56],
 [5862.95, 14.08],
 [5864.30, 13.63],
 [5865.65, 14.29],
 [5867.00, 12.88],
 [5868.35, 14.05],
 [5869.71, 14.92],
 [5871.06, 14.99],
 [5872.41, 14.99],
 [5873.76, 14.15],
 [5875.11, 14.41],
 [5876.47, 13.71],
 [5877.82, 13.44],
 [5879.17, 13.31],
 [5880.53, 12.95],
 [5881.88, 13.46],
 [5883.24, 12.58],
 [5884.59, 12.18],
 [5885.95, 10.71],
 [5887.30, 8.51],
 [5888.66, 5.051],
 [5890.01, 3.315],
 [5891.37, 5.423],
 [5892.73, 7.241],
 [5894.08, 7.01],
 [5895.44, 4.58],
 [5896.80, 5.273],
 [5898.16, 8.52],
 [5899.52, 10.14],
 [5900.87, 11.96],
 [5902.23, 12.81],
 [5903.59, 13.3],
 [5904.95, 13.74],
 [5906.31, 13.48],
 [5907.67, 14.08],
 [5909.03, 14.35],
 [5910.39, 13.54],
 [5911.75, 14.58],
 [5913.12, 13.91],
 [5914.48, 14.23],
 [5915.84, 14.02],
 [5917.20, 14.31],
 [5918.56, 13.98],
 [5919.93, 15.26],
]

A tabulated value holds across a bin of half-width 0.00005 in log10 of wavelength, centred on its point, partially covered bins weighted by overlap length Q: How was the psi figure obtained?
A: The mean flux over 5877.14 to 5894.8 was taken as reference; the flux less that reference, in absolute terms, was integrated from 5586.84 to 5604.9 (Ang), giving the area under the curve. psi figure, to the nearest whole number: 31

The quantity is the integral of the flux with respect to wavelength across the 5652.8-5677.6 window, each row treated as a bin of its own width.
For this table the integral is 333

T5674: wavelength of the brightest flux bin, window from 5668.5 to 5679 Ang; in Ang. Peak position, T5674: 5678.27 Ang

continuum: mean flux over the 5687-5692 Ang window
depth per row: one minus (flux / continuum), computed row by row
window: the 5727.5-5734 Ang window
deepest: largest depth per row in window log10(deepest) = -1.6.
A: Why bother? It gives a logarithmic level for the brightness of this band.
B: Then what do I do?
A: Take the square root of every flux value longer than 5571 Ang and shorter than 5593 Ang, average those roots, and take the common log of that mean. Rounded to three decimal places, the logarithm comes 0.539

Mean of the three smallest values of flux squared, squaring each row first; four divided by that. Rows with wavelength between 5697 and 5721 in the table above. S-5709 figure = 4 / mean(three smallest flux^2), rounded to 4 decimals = 0.0269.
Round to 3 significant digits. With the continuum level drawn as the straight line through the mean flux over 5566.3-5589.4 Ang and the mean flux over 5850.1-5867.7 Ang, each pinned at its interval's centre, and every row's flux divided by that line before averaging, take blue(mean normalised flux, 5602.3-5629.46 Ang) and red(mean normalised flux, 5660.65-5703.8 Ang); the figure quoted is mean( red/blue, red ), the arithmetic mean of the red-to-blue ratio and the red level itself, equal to 1.04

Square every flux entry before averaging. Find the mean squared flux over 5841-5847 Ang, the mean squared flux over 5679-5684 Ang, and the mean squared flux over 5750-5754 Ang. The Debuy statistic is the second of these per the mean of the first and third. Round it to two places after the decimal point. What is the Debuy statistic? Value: 0.89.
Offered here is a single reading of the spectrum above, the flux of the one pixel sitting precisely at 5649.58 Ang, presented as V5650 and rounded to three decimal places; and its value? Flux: 13.970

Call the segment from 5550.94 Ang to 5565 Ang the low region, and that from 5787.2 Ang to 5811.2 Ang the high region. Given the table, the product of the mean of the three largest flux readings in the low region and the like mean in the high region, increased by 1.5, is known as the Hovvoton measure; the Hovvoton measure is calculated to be 218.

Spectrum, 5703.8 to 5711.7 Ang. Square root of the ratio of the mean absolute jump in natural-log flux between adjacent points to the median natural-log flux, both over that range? 0.085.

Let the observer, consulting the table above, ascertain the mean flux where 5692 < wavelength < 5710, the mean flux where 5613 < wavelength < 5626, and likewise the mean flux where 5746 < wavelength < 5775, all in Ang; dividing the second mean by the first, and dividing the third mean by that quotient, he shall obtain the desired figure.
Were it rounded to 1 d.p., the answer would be 15.5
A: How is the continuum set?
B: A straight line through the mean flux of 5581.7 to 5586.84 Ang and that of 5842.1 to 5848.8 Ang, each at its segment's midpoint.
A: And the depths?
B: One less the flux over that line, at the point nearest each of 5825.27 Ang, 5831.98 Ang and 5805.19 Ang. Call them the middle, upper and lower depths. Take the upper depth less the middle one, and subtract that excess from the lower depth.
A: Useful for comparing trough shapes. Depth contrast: -0.11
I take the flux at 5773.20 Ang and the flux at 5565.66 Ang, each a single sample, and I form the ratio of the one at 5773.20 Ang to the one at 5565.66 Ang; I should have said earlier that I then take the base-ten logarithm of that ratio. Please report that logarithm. 0.11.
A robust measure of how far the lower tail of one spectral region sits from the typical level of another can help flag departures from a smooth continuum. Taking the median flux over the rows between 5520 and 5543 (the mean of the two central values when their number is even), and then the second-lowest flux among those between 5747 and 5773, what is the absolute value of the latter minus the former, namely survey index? 0.5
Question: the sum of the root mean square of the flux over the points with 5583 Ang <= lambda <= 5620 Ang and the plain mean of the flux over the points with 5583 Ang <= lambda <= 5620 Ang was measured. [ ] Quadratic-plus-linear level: 24.1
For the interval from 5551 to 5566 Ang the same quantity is 25.8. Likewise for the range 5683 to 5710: 26.6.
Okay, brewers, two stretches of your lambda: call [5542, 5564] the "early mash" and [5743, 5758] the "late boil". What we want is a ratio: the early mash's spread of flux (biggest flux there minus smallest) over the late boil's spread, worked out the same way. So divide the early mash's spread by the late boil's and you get 1.4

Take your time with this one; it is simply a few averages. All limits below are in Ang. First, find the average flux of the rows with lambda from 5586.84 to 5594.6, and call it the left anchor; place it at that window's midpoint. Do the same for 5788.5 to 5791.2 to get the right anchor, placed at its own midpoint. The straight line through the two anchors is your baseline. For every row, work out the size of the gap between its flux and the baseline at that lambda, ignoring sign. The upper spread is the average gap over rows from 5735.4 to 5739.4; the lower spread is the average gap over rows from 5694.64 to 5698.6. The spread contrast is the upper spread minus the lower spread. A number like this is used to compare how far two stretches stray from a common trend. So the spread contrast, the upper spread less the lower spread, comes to 0.2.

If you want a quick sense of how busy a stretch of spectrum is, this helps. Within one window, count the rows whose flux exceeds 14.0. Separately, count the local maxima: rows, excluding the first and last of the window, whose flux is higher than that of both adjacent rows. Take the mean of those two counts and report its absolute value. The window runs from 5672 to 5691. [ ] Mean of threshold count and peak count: 3.0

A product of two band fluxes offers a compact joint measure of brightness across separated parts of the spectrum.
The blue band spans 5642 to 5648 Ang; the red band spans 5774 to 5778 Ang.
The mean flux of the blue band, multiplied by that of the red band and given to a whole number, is 196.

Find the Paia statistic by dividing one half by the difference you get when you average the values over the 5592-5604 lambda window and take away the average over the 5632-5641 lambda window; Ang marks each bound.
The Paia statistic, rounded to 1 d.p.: -0.2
